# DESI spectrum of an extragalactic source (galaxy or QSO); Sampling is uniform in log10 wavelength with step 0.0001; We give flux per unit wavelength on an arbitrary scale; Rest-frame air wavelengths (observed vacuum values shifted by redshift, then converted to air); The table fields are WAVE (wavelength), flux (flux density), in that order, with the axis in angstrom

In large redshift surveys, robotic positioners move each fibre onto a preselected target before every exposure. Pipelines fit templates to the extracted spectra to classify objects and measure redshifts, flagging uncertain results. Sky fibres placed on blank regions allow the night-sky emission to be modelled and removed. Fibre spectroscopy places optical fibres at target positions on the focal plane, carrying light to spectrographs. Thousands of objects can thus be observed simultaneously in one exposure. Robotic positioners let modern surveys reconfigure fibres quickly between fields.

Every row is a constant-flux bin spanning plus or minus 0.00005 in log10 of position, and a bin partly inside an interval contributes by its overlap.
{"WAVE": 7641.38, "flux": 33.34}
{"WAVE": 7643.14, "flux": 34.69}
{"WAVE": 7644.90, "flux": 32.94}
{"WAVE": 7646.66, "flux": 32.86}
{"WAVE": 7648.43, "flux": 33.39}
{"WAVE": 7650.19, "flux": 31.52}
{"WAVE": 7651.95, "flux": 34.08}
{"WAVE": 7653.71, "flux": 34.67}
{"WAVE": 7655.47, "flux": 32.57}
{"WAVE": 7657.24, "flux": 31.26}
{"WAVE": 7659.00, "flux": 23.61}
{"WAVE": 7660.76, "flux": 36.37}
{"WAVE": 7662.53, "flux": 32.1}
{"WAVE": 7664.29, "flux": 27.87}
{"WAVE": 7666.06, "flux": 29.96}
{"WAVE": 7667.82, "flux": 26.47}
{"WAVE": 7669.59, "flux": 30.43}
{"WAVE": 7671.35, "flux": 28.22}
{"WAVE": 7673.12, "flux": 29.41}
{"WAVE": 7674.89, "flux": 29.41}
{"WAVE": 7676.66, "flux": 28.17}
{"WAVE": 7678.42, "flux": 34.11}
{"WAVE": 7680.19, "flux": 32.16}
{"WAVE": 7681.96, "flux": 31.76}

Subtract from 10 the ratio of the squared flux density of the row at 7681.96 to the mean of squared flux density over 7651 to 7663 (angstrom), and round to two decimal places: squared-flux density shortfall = 9.03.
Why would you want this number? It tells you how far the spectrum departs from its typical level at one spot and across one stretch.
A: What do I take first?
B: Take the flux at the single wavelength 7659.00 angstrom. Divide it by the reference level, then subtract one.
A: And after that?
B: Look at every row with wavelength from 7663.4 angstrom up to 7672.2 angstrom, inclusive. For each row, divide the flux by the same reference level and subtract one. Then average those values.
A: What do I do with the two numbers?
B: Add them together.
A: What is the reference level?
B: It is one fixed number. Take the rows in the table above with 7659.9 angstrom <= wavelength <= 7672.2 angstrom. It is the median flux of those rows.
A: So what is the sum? -0.26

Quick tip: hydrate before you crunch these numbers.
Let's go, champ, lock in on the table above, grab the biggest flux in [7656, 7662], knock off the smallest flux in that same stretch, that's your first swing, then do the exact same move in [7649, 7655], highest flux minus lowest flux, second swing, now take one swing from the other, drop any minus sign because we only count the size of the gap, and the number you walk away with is 10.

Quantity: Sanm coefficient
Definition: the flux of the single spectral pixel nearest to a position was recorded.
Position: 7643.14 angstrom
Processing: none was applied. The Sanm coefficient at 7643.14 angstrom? 34.69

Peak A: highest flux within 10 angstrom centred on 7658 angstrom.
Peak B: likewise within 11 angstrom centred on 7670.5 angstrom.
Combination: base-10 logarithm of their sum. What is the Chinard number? 1.82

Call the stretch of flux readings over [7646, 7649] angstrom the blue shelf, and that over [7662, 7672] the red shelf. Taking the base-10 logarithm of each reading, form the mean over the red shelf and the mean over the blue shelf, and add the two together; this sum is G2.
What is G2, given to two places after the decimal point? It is 2.98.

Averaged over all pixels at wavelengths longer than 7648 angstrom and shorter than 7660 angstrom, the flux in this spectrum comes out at 31.6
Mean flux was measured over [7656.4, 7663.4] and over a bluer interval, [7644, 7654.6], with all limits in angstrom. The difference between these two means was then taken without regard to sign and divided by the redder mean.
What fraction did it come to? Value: 0.08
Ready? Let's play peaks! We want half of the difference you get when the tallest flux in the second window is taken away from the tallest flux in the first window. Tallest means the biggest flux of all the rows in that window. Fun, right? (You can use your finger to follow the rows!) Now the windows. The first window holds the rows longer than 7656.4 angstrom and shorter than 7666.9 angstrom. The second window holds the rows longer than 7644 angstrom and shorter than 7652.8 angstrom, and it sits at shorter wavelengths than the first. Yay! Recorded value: 1.1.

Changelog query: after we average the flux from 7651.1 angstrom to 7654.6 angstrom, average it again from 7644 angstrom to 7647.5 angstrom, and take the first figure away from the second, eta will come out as -1.5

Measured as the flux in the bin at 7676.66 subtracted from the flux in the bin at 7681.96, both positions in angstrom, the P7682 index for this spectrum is 4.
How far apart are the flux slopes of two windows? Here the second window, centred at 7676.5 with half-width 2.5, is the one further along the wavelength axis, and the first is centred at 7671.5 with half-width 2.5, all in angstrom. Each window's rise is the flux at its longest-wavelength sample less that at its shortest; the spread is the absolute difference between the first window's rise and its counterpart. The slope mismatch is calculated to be 5.7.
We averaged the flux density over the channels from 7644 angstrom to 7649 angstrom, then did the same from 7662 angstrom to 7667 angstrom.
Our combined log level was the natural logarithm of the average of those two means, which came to 3.45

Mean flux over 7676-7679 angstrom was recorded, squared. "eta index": 970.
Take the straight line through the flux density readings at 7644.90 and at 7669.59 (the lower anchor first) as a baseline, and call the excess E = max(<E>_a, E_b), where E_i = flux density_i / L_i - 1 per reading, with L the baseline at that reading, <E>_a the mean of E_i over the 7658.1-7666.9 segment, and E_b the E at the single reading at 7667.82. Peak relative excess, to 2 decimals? -0.04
